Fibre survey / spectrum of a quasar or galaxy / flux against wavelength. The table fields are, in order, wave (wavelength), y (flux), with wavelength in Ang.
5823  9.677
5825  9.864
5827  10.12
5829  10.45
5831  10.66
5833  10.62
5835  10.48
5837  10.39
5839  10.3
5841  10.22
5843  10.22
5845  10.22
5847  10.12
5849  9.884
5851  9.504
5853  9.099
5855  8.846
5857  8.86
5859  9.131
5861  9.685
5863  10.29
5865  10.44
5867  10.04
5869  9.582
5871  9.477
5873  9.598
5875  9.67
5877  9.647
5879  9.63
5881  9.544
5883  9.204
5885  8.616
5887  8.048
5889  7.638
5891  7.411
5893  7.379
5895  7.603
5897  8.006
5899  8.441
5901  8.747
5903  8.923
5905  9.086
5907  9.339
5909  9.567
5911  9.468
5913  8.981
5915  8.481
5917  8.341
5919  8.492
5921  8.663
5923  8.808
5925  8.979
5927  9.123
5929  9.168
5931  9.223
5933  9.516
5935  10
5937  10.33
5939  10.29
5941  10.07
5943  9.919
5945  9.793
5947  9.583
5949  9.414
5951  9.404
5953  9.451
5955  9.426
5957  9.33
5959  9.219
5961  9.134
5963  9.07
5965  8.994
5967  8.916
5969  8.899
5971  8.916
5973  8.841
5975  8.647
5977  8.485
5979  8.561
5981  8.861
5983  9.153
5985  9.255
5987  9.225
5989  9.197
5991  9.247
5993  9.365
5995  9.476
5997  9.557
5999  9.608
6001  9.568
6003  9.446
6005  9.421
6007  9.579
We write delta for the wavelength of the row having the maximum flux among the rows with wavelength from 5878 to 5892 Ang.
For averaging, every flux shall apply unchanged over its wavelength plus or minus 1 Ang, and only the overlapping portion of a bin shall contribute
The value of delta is 5879 Ang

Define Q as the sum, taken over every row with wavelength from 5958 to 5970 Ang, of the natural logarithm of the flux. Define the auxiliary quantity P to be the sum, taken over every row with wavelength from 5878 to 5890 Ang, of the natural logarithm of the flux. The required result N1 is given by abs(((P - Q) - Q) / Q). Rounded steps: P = 13.0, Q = 13.2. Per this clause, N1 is 1.01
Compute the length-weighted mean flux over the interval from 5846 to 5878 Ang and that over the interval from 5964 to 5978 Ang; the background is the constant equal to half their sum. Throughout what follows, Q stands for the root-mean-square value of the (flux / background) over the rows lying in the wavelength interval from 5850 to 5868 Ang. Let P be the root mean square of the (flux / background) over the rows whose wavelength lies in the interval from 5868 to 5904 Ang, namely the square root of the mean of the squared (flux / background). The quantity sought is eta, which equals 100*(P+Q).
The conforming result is 199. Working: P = 0.95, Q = 1.04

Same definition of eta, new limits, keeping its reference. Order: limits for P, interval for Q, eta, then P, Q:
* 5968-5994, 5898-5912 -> 196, 0.97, 0.99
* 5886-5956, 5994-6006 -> 201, 0.98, 1.03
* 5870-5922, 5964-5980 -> 191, 0.95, 0.95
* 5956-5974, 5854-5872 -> 202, 0.98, 1.04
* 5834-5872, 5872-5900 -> 201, 1.07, 0.94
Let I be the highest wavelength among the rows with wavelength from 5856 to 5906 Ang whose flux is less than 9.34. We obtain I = 5905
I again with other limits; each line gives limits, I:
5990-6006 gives 5991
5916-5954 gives 5931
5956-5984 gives 5983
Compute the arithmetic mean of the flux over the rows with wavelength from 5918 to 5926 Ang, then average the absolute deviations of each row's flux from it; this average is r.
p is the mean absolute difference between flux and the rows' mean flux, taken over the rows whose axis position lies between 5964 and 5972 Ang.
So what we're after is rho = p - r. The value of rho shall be -0.13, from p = 0.03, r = 0.16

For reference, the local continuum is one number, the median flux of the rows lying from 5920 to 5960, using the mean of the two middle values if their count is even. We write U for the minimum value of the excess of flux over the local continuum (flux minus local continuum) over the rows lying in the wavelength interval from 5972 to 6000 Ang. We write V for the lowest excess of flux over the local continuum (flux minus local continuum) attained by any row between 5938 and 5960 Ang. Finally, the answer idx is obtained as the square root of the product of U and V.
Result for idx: 0.43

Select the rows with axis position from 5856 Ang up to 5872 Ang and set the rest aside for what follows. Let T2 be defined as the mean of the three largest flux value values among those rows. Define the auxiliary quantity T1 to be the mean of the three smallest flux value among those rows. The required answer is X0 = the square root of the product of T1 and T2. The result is 9.7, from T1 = 9.2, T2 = 10.3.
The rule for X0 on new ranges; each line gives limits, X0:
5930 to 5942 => 9.9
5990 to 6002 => 9.5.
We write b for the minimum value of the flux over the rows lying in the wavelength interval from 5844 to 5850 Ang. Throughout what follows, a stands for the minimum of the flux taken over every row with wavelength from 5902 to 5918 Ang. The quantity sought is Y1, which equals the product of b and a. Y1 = 82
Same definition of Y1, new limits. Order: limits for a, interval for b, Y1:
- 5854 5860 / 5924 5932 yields 79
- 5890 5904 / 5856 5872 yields 65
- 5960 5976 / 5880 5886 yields 75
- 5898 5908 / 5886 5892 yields 63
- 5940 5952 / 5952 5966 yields 85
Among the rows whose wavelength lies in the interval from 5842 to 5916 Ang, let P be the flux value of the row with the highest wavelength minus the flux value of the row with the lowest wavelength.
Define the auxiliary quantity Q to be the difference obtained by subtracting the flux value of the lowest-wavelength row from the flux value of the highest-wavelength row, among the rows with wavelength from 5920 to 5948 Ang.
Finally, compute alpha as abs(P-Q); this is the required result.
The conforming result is 2.7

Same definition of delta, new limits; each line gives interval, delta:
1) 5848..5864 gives 5863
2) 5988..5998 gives 5997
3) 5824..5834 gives 5831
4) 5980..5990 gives 5985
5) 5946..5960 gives 5947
